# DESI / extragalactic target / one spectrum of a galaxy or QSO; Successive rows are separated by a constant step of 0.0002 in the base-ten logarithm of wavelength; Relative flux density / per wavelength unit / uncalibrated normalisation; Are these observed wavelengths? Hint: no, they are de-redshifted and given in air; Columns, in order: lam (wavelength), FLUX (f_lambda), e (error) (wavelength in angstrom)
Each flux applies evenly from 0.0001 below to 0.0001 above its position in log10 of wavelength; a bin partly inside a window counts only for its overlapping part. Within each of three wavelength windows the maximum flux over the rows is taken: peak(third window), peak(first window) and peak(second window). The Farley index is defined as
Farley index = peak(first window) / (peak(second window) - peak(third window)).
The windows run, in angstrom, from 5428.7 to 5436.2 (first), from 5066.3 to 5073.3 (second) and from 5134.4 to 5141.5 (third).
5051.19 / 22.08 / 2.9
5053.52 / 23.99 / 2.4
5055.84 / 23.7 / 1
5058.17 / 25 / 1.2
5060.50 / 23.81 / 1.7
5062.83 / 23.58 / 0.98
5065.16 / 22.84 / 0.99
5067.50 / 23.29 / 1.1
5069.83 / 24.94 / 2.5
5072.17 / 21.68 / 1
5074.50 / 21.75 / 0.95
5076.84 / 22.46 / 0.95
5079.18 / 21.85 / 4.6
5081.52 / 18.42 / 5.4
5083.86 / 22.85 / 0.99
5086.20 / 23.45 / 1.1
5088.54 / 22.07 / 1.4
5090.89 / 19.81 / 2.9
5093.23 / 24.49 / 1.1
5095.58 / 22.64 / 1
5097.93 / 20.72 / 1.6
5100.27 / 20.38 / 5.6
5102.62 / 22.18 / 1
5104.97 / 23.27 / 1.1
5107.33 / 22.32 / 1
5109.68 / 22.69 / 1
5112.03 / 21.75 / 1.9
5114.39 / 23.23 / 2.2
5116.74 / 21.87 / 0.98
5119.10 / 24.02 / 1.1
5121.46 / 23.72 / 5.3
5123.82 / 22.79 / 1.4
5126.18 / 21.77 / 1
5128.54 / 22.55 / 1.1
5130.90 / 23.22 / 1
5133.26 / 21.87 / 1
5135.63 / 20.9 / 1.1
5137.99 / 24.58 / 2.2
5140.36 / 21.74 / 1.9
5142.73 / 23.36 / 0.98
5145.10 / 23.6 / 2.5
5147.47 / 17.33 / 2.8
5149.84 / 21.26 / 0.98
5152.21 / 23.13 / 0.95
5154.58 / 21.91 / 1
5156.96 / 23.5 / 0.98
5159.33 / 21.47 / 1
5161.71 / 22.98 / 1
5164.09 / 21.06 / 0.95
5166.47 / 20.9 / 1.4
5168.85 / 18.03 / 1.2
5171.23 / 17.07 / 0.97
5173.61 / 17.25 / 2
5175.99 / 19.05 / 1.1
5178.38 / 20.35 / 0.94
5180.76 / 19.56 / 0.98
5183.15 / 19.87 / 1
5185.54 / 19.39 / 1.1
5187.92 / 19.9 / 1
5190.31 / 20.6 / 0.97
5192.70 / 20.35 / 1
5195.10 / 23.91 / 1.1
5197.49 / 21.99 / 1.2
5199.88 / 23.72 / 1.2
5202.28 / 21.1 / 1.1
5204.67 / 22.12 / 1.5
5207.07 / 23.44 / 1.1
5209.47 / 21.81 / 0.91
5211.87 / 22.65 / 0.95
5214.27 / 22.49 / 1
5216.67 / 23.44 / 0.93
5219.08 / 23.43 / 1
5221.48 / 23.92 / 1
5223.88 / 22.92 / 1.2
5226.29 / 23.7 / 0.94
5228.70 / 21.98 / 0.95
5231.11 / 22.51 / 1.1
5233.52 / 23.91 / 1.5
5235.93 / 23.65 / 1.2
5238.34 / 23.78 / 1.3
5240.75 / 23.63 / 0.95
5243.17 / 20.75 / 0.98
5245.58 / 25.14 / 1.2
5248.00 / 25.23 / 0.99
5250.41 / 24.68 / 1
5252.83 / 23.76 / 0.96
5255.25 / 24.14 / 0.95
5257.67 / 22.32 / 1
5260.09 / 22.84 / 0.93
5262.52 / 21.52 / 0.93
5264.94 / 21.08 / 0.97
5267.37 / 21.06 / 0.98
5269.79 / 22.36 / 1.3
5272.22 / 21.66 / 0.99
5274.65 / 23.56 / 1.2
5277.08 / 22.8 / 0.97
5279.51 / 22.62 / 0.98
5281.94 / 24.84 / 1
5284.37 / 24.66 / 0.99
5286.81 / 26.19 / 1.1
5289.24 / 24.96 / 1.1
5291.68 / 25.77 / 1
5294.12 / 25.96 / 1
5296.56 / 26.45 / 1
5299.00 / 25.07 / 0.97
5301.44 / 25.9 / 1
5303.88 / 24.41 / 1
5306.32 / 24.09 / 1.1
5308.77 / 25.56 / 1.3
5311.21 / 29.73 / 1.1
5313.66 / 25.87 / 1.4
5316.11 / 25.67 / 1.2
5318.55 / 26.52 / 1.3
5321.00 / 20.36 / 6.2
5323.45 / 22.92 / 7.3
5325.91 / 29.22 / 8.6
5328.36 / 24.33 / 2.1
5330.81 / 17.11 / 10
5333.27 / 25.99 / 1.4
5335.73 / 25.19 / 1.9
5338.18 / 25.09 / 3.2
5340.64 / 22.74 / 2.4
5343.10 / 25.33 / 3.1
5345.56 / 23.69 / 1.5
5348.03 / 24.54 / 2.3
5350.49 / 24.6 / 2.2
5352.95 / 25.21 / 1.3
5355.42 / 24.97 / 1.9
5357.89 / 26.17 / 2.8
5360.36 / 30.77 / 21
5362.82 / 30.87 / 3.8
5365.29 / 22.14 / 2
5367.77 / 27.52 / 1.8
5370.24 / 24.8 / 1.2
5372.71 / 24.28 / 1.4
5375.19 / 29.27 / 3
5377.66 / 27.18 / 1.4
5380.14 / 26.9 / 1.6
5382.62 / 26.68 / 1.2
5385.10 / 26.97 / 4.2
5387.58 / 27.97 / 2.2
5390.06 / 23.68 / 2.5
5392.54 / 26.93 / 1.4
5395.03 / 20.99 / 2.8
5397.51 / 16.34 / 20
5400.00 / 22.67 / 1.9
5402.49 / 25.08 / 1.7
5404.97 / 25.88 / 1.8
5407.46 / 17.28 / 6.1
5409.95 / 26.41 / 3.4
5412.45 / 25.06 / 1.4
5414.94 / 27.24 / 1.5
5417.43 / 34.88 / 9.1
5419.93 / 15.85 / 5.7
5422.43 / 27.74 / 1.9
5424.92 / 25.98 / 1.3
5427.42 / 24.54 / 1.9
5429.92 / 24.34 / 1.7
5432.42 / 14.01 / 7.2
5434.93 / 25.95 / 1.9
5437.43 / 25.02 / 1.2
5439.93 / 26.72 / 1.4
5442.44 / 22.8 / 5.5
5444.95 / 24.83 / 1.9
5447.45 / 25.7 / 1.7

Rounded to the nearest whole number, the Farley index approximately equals 72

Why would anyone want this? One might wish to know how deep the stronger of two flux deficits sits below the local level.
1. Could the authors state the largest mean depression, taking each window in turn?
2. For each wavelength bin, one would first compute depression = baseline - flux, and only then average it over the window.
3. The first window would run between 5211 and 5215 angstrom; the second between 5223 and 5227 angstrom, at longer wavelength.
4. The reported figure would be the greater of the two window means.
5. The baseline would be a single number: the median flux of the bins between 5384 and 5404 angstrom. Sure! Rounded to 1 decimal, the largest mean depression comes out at 1.8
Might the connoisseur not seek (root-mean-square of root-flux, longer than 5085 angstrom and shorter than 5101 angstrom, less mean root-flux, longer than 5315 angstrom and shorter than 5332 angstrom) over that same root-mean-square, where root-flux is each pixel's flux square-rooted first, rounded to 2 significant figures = -0.037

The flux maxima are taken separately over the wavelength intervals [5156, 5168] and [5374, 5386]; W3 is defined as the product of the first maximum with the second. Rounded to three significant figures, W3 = 688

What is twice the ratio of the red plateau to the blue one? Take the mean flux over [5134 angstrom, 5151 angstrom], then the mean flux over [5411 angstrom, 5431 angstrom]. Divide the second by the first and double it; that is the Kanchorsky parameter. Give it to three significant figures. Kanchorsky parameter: 2.36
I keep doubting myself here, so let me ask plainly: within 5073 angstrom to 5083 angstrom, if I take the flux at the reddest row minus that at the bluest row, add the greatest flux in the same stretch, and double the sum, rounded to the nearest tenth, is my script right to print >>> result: 38.3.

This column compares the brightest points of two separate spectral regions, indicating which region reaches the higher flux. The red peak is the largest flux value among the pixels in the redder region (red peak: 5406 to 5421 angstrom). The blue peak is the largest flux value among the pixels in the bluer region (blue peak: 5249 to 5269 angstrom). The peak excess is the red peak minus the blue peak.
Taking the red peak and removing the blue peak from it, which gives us 10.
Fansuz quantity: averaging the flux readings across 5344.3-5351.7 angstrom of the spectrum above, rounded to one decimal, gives 24.3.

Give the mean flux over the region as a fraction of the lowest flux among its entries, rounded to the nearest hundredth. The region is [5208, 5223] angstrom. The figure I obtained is 1.05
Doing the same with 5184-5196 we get 1.07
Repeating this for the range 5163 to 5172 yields 1.13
